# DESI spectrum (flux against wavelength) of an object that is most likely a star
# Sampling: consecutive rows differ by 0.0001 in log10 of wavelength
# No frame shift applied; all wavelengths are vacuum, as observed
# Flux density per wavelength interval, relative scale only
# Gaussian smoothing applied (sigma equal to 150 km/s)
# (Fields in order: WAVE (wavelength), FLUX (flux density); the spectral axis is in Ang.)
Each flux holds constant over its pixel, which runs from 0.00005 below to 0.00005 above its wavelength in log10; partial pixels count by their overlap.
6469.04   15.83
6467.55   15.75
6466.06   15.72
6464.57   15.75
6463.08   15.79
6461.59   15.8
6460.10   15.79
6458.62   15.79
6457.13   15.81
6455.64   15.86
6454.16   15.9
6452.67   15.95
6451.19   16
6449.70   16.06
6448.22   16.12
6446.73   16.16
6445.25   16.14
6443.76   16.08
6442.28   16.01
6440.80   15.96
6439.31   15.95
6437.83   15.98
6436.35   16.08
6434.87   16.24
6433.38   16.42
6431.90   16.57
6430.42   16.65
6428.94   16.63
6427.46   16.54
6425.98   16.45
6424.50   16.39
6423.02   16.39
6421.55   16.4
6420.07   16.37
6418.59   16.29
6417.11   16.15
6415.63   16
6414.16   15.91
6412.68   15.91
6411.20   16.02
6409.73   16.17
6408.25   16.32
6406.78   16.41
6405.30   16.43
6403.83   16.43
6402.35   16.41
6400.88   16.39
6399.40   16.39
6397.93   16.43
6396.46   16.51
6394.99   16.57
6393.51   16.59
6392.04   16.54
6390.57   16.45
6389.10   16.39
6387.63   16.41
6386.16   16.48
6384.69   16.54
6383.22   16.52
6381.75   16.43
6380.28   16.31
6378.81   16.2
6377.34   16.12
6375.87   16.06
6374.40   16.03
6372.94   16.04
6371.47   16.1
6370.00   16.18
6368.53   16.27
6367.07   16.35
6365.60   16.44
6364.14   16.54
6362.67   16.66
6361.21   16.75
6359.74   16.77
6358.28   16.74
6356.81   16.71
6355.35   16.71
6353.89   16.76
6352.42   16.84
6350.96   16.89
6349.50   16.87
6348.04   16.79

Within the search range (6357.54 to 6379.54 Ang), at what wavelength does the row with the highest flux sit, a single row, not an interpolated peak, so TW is 6359.74 Ang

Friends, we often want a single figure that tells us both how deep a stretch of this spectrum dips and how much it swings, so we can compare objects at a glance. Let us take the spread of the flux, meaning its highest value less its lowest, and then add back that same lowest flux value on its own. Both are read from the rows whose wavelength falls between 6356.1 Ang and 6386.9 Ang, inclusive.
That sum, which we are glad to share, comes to 16.8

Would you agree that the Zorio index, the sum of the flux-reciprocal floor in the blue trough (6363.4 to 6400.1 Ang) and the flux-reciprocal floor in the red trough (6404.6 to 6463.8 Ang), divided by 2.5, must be 0.0481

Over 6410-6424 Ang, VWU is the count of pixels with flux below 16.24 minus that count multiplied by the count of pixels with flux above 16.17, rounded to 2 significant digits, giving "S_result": -15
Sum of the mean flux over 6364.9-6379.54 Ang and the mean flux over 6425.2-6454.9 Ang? 32.4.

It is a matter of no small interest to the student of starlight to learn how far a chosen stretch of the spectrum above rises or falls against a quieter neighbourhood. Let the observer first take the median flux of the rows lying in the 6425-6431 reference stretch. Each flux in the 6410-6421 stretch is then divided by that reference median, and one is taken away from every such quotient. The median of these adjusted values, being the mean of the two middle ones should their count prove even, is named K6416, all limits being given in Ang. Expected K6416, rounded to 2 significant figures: -0.034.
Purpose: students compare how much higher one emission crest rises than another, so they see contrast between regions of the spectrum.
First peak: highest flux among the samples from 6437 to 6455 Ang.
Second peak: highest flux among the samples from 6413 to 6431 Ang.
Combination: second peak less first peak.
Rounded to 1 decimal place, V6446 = 0.5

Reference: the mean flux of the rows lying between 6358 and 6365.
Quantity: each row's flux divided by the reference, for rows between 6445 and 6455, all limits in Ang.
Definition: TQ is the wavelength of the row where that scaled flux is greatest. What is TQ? 6446.73 Ang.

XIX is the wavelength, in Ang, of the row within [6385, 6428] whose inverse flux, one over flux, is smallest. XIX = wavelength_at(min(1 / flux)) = 6393.51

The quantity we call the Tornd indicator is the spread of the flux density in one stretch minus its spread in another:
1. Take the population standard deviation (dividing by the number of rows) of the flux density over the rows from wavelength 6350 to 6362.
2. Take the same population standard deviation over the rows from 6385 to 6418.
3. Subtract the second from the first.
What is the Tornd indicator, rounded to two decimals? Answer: -0.14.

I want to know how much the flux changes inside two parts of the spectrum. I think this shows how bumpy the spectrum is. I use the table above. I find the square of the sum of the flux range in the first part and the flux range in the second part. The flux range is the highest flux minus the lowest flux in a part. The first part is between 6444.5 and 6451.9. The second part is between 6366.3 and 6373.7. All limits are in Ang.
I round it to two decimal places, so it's 0.22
